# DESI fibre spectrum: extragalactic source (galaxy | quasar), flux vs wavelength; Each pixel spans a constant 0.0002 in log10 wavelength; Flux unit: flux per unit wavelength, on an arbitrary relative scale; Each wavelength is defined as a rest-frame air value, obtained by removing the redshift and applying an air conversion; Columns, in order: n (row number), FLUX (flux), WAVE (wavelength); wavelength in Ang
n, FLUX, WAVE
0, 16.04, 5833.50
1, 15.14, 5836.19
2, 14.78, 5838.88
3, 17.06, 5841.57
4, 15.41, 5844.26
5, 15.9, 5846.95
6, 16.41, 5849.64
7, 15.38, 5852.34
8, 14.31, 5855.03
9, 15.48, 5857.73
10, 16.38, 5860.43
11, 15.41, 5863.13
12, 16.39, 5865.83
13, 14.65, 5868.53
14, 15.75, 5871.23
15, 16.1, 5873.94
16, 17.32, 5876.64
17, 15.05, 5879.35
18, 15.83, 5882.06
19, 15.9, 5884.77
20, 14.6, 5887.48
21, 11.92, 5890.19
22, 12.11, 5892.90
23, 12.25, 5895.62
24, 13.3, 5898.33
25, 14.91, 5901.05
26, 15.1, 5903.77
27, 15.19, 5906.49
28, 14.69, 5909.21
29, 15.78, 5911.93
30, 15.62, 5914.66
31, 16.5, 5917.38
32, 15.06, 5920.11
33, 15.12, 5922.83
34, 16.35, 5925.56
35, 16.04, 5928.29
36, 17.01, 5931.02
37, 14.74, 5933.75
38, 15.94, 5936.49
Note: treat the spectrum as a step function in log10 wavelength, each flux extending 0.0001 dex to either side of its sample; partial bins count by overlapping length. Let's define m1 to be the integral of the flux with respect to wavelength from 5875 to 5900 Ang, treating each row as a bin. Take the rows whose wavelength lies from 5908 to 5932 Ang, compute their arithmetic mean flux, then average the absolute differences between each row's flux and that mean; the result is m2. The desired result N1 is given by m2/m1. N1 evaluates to 0.0017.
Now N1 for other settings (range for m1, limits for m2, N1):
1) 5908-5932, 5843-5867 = 0.0014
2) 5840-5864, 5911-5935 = 0.0016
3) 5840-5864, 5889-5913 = 0.0036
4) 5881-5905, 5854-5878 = 0.0021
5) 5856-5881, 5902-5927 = 0.0013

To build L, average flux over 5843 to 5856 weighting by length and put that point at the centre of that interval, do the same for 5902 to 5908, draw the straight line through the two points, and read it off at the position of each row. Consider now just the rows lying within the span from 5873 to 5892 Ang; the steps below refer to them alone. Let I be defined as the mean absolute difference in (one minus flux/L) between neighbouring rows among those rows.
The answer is 0.091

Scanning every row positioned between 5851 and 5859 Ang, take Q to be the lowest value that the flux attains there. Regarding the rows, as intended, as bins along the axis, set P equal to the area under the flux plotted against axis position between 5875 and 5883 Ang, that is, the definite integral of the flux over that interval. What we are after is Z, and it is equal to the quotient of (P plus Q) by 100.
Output 1.43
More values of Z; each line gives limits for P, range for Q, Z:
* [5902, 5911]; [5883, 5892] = 1.47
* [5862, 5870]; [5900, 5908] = 1.39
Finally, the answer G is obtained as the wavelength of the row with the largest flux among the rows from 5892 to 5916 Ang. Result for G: 5911.93 Ang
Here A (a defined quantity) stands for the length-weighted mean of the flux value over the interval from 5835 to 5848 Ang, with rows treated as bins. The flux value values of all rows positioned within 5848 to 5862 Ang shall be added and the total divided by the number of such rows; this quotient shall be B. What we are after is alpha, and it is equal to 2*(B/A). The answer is 1.99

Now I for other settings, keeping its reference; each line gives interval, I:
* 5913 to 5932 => 0.055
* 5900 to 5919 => 0.033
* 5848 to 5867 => 0.066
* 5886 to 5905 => 0.065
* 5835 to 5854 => 0.068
